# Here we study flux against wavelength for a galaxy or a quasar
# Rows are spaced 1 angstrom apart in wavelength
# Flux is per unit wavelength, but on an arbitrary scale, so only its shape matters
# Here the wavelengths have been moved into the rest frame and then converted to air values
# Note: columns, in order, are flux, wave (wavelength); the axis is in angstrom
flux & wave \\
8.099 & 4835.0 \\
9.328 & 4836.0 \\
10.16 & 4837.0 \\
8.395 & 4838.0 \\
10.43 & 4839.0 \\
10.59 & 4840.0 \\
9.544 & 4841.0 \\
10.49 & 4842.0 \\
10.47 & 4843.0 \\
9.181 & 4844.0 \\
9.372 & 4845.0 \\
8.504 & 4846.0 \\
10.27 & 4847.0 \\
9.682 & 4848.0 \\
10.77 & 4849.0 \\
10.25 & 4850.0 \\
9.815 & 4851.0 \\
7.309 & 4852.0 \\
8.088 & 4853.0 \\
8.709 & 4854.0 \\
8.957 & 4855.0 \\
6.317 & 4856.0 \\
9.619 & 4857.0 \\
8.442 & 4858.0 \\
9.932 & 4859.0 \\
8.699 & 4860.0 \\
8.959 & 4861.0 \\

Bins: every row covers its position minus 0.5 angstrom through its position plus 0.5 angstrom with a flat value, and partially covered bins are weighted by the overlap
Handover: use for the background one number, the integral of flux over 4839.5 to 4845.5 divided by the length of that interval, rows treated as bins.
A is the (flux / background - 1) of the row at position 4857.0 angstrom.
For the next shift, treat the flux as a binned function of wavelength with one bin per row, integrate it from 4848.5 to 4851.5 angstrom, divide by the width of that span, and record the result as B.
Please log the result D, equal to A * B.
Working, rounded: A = -0.03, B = 10.3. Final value -0.3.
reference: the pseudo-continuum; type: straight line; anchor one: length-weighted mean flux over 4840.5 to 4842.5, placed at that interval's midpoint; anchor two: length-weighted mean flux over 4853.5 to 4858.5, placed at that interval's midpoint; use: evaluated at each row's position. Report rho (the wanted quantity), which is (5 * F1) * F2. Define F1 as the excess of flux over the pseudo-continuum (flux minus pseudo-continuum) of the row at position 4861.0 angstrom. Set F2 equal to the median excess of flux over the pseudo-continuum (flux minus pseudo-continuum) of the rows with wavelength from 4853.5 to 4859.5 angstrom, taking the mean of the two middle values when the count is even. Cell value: 2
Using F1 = 1.10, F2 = 0.3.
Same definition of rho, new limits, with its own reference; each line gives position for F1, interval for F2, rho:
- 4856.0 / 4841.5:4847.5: -1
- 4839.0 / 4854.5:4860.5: 0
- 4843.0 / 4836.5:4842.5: 0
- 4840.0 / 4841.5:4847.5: 0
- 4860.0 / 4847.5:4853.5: 2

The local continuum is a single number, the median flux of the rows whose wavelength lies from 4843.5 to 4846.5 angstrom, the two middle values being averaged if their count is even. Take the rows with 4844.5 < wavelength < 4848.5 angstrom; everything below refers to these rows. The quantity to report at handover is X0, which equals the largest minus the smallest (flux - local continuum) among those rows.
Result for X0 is 1.8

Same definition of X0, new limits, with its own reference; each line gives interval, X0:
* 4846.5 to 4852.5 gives 3.5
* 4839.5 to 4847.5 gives 2.1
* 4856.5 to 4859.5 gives 1.5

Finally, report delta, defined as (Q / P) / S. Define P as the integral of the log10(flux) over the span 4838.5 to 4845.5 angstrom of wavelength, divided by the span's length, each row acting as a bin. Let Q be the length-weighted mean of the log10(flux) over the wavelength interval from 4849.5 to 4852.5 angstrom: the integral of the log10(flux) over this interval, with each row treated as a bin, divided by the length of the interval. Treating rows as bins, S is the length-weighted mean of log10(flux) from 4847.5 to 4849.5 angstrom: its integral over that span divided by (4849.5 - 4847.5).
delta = 0.95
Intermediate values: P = 1.00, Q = 0.96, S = 1.01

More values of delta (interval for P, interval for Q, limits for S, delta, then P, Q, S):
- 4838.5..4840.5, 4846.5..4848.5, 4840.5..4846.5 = 1.00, 1.02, 1.00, 0.98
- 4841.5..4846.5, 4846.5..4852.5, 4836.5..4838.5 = 1.04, 0.98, 0.98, 0.97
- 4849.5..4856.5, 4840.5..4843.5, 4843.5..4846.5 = 1.14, 0.92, 1.01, 0.95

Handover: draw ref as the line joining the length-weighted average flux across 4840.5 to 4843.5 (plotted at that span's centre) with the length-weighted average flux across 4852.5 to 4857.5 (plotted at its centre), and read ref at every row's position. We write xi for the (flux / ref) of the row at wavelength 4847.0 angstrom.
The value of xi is 1.09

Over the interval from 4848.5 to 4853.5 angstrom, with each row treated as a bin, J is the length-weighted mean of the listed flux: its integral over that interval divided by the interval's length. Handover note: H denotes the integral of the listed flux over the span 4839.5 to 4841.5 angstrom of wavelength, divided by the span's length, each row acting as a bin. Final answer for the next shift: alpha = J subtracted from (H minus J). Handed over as -8.4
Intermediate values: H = 10.1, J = 9.2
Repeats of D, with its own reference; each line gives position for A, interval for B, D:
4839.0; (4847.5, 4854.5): 0.5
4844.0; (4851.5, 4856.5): -0.6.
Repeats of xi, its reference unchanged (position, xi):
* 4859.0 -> 1.28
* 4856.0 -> 0.77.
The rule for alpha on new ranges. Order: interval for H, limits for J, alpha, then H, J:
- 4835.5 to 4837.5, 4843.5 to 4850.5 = -9.7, 9.7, 9.7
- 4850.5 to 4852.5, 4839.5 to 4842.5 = -11.9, 8.6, 10.2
